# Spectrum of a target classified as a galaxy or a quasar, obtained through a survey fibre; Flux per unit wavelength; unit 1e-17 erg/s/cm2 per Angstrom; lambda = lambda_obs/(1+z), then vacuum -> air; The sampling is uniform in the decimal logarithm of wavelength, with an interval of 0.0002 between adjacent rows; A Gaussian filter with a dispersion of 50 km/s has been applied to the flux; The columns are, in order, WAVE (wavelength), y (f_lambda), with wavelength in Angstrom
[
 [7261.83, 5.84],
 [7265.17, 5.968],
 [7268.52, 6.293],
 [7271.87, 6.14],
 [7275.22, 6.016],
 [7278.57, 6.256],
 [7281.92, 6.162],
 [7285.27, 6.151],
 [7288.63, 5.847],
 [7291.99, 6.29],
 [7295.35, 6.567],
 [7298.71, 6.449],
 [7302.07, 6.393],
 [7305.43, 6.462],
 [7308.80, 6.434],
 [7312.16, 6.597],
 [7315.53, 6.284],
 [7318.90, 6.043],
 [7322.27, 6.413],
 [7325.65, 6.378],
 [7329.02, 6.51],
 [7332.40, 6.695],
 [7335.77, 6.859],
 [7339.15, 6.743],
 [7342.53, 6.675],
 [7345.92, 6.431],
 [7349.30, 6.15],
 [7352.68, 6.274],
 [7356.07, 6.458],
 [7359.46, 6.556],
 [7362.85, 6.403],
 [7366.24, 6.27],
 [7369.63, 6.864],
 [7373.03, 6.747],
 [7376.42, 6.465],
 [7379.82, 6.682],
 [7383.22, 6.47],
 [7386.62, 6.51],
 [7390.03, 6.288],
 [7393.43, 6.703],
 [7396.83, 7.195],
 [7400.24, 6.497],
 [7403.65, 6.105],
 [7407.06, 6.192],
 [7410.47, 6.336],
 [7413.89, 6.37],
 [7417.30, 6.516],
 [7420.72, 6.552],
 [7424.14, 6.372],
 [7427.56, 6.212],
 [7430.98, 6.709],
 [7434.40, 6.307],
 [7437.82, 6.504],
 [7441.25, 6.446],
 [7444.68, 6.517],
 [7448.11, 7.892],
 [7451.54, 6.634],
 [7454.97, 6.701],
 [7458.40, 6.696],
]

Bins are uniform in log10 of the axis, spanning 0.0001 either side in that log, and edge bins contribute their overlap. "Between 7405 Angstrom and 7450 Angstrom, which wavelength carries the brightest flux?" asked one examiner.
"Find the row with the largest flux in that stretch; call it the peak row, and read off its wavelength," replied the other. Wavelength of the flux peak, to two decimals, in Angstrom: 7448.11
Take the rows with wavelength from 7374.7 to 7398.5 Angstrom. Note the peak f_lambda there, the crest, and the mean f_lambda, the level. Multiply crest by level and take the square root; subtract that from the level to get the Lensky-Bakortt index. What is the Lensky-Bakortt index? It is -0.28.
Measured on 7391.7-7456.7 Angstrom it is -0.63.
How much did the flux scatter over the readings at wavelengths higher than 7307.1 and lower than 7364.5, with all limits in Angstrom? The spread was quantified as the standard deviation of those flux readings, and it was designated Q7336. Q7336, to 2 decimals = 0.21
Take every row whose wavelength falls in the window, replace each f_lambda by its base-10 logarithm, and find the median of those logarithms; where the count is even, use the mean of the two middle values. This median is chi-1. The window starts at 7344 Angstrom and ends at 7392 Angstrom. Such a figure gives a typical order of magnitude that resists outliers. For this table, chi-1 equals 0.810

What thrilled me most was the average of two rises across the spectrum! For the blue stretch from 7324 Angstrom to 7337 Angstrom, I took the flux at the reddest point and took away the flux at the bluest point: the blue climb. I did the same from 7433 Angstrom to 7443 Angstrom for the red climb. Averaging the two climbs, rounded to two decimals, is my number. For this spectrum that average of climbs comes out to 0.31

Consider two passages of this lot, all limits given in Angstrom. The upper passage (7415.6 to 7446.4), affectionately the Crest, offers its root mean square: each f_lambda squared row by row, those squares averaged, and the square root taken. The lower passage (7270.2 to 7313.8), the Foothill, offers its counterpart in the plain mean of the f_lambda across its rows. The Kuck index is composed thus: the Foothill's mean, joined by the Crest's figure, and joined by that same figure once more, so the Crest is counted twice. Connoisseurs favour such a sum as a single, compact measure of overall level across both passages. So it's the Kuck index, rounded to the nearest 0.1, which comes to 19.2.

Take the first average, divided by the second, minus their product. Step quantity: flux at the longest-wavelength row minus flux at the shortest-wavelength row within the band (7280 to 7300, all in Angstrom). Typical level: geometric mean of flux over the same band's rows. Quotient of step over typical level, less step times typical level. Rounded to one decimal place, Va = -1.7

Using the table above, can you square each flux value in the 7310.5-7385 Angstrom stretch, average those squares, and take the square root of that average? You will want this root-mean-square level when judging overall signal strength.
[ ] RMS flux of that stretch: 6.50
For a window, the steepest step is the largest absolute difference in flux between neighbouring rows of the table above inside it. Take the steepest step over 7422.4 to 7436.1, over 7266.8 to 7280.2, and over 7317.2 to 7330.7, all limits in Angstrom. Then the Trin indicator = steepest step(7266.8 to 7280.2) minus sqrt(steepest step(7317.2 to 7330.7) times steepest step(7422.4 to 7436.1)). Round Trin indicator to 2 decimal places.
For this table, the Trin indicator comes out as -0.19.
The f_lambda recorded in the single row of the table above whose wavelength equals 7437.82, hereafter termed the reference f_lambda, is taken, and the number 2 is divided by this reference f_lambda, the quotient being 0.308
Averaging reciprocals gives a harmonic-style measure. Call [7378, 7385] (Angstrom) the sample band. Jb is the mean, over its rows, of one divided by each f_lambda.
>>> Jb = 0.152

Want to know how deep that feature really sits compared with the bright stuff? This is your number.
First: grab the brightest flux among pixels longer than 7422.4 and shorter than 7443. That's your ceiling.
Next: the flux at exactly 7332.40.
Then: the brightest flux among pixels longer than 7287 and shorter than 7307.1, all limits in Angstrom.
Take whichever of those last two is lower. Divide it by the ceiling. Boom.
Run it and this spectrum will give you 0.98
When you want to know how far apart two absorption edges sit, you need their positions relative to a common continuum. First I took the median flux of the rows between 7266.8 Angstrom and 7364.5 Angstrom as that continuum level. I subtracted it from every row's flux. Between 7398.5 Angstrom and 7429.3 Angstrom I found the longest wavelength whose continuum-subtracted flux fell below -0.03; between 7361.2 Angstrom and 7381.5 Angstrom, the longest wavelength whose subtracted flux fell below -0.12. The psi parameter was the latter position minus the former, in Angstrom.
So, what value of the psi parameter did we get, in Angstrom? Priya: -61.3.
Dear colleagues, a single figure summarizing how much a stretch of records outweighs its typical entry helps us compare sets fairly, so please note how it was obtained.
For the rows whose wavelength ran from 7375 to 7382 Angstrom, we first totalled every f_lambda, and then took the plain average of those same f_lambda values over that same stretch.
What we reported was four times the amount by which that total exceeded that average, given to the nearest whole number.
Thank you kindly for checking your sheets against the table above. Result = 26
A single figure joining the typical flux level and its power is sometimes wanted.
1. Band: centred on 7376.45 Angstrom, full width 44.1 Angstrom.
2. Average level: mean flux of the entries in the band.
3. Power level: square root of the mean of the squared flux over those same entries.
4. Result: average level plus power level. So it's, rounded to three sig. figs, 13.2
